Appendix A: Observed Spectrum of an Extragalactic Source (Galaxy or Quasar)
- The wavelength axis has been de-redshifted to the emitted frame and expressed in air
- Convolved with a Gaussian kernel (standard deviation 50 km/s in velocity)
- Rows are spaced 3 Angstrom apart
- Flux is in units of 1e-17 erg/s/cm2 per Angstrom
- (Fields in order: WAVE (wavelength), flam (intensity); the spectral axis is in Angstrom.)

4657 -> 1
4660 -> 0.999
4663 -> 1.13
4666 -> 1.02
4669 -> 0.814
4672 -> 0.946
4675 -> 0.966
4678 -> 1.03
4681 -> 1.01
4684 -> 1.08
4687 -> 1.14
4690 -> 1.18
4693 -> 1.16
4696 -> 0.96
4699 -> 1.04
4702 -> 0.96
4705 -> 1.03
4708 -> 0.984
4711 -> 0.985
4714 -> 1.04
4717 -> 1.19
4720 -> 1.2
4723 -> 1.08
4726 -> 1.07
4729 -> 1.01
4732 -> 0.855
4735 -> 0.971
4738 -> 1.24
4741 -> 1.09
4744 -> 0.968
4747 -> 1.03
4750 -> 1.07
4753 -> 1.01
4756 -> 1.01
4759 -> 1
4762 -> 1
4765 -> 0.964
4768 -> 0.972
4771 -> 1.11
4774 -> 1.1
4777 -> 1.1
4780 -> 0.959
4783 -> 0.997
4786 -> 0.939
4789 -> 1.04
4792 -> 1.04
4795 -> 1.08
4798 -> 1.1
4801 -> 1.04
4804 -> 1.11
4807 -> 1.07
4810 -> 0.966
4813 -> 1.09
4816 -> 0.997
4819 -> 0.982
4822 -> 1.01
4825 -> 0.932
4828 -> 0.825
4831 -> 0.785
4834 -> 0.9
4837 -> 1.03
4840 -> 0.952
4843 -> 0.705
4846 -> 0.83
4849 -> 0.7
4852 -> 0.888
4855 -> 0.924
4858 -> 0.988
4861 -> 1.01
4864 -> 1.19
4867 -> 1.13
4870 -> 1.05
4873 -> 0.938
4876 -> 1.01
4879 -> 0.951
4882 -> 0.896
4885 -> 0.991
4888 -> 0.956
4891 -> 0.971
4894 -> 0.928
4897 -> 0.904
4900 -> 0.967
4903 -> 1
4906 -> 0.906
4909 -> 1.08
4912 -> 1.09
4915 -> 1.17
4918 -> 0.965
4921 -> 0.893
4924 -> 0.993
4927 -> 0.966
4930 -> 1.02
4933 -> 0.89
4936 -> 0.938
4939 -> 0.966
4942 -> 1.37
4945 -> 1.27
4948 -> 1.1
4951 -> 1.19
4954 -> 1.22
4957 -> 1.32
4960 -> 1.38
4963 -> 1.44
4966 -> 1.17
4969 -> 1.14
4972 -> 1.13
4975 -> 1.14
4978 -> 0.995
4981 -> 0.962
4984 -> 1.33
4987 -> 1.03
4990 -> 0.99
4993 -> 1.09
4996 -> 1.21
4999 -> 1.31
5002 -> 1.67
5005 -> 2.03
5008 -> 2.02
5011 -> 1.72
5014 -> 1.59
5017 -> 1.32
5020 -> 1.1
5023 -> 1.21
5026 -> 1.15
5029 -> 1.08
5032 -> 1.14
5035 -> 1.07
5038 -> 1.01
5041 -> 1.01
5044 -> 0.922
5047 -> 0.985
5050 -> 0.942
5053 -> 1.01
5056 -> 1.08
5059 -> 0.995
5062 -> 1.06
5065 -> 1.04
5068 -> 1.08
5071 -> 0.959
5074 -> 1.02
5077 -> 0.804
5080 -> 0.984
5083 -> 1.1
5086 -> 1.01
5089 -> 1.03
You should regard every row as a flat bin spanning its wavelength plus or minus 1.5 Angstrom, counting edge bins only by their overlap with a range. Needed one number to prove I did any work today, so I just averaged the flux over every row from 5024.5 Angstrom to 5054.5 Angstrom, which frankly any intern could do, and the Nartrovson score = 1.032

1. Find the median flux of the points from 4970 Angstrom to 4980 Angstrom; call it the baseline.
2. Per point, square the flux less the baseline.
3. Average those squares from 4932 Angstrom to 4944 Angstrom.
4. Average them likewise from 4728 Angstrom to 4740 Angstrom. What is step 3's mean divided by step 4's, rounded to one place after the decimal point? 1.4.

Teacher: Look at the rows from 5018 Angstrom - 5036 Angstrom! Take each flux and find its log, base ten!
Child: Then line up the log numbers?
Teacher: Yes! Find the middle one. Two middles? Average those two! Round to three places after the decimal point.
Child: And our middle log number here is 0.049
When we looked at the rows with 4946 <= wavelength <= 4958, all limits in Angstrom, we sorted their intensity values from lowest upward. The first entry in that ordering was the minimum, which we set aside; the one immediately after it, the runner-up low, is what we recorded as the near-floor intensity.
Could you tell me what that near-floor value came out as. 1.19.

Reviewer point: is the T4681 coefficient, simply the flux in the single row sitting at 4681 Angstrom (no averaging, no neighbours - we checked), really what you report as 1.01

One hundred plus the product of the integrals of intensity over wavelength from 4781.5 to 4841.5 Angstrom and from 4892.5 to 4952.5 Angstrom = 3788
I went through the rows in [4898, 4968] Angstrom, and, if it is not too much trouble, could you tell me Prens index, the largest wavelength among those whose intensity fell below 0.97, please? 4939 Angstrom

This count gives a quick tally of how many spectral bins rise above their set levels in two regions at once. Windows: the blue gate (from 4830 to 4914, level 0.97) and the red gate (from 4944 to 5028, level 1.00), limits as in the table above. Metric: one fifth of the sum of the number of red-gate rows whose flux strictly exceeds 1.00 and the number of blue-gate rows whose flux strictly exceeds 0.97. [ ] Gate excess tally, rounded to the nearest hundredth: 7.40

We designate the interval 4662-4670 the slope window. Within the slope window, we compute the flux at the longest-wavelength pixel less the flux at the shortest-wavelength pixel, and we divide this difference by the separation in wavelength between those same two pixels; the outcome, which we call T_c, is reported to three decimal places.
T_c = -0.053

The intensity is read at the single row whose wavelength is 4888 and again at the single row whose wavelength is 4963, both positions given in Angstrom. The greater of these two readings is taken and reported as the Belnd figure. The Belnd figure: 1.44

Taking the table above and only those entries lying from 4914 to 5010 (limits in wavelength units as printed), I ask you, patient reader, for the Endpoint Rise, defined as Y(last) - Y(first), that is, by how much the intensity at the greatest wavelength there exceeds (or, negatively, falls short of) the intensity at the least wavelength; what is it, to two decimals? 0.85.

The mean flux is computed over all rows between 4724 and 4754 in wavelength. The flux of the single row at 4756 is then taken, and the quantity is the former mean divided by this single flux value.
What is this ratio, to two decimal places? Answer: 1.02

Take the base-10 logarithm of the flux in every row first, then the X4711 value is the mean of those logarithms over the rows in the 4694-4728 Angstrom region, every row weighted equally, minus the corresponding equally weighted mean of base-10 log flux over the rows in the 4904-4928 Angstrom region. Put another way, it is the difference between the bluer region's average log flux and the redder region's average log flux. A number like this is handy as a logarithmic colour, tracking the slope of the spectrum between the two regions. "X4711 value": 0.018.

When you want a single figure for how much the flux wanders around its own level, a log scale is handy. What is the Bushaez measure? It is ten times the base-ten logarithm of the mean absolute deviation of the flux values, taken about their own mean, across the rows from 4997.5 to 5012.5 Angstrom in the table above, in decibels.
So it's -6.6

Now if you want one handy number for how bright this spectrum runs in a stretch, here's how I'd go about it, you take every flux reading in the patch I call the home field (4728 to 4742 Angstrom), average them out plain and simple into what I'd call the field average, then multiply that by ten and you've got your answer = 10.3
